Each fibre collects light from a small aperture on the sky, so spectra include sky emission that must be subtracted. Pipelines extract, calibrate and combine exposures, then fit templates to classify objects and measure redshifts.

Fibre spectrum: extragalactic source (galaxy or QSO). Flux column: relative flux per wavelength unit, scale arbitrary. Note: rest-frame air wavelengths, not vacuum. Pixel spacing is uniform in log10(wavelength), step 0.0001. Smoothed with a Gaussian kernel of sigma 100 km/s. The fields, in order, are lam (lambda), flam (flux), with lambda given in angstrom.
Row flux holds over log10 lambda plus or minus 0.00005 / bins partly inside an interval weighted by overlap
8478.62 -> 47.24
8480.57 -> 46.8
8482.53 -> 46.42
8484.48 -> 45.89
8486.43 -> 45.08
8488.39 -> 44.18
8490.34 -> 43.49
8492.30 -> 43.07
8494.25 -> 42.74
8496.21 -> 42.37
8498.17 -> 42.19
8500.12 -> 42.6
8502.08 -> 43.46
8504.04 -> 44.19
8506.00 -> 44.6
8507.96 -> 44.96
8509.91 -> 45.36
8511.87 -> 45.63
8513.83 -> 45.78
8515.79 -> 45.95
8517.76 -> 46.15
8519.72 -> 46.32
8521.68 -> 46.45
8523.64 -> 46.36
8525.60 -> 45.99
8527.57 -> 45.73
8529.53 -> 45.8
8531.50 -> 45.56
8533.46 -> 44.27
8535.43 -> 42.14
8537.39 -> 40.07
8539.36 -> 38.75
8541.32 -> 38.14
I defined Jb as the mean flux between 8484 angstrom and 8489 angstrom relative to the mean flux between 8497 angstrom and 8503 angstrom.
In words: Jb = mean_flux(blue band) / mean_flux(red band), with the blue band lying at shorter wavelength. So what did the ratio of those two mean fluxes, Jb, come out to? 1.05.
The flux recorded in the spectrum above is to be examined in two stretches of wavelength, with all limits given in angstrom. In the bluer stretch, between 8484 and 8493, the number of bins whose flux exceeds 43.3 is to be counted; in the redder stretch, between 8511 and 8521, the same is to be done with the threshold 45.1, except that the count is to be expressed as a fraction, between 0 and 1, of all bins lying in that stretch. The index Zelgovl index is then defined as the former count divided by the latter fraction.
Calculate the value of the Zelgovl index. 4.0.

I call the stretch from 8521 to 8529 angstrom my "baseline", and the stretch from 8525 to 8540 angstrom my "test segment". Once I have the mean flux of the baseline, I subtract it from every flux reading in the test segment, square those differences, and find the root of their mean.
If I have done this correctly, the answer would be 3.7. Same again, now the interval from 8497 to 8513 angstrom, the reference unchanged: 2.3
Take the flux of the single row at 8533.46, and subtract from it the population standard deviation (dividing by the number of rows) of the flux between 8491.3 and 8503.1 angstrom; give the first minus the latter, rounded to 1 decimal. 43.8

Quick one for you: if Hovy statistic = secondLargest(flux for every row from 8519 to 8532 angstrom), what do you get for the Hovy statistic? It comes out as 46.36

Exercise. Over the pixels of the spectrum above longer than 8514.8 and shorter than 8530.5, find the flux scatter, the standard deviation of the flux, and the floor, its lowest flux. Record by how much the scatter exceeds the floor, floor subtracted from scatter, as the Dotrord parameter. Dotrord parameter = -45.5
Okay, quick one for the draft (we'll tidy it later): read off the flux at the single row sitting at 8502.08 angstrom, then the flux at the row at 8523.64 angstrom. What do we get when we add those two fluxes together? 90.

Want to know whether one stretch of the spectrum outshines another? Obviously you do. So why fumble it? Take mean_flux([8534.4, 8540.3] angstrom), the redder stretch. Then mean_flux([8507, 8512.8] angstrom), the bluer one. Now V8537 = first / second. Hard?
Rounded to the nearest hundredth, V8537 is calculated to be 0.89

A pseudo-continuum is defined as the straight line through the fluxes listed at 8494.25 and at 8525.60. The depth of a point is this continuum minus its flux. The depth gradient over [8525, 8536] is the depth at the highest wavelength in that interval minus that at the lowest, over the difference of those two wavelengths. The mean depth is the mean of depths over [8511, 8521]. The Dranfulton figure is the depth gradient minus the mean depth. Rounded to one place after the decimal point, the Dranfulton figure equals 1.5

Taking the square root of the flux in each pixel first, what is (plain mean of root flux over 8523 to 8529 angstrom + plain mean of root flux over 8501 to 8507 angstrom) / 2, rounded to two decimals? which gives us 6.71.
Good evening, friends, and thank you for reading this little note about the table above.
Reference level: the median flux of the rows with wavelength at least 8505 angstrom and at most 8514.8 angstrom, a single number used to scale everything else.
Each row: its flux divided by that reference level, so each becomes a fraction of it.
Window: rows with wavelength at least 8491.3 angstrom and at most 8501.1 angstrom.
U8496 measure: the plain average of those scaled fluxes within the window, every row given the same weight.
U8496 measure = 0.94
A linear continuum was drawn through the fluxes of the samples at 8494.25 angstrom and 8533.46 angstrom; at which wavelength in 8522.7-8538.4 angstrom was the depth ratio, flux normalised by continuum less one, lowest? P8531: 8537.39 angstrom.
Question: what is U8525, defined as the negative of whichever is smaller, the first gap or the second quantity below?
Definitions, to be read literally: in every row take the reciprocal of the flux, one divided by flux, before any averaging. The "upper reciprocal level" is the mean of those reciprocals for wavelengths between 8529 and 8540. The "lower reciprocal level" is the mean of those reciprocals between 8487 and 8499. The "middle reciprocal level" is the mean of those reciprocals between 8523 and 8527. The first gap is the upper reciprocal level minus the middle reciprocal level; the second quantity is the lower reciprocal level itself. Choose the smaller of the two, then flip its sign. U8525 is -0.002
